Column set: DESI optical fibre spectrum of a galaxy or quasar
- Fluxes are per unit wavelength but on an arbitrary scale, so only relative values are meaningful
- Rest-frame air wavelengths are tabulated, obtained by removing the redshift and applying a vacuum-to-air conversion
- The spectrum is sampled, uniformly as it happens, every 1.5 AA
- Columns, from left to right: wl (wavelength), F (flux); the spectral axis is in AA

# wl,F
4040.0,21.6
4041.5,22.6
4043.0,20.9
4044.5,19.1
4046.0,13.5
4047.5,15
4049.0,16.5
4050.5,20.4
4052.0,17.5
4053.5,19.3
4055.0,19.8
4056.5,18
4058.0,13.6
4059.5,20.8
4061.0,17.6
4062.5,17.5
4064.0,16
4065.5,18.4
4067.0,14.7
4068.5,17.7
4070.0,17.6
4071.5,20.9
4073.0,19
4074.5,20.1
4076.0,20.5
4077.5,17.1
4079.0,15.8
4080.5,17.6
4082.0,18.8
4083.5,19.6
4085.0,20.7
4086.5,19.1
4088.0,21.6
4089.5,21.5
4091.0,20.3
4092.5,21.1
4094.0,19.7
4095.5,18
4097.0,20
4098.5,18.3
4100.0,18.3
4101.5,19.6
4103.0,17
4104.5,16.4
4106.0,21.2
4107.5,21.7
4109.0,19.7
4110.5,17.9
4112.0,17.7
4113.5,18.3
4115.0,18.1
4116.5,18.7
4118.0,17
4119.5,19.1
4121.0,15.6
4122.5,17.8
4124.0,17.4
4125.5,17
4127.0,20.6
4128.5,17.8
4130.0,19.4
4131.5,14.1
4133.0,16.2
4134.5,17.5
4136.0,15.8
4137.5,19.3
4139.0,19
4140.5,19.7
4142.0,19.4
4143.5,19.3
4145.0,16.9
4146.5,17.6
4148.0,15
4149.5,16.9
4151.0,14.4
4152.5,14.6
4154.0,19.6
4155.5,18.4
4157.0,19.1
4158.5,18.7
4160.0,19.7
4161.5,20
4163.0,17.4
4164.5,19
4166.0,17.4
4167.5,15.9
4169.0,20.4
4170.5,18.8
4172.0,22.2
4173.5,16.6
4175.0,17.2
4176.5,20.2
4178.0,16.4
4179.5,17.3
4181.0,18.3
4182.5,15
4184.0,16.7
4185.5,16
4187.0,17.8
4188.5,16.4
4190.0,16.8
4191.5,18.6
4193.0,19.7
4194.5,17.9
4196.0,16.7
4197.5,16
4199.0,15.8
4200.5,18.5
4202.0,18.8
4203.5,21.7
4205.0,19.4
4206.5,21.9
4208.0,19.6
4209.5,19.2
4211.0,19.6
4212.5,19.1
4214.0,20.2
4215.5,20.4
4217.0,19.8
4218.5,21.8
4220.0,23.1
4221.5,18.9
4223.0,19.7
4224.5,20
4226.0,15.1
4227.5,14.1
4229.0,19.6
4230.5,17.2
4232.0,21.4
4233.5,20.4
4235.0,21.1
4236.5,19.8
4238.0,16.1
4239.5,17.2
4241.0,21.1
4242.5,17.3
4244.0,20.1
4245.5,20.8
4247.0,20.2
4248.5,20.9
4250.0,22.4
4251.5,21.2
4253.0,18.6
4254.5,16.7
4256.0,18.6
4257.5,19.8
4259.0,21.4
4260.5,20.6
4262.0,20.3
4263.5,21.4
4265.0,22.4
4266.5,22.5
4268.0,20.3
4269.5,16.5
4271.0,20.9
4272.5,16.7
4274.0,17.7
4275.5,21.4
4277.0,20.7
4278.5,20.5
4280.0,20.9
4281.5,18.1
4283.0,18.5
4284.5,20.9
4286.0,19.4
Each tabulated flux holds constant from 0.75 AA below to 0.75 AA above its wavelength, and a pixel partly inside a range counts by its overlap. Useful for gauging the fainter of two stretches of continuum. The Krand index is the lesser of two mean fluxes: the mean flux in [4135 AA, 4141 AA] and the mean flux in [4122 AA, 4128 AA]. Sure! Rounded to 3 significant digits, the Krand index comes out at 18.2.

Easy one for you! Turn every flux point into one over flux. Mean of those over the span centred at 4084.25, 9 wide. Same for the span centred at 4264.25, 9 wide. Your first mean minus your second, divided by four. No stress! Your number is 0.0010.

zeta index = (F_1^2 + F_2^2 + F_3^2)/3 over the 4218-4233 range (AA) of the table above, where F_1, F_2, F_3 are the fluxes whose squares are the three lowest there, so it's 241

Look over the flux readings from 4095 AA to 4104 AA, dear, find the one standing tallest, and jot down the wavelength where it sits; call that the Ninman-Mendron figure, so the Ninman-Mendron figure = 4097.0 AA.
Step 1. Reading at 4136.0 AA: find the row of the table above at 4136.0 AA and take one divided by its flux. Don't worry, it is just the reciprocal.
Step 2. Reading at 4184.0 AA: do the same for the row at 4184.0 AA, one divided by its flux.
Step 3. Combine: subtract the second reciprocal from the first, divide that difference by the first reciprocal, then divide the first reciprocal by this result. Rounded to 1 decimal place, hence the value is 1.2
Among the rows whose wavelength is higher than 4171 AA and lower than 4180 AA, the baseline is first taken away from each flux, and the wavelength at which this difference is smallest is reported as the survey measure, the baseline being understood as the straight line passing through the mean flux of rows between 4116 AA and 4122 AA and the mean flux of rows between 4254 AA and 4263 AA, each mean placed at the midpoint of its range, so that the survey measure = 4178.0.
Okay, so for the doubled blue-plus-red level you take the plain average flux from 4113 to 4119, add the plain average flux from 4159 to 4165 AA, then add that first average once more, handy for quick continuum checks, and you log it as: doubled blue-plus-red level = 55.1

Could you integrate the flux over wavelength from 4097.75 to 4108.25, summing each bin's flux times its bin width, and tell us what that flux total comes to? 199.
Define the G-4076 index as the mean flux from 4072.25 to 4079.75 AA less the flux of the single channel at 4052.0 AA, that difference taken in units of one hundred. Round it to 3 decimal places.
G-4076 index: 0.010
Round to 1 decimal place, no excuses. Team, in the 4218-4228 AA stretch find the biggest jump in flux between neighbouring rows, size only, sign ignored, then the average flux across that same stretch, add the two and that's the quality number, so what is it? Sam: 23.9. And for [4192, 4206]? 21.2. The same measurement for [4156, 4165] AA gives 21.6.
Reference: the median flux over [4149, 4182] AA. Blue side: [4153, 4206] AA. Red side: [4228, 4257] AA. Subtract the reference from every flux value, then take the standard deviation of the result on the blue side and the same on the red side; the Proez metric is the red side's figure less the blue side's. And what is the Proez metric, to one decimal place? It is 0.1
